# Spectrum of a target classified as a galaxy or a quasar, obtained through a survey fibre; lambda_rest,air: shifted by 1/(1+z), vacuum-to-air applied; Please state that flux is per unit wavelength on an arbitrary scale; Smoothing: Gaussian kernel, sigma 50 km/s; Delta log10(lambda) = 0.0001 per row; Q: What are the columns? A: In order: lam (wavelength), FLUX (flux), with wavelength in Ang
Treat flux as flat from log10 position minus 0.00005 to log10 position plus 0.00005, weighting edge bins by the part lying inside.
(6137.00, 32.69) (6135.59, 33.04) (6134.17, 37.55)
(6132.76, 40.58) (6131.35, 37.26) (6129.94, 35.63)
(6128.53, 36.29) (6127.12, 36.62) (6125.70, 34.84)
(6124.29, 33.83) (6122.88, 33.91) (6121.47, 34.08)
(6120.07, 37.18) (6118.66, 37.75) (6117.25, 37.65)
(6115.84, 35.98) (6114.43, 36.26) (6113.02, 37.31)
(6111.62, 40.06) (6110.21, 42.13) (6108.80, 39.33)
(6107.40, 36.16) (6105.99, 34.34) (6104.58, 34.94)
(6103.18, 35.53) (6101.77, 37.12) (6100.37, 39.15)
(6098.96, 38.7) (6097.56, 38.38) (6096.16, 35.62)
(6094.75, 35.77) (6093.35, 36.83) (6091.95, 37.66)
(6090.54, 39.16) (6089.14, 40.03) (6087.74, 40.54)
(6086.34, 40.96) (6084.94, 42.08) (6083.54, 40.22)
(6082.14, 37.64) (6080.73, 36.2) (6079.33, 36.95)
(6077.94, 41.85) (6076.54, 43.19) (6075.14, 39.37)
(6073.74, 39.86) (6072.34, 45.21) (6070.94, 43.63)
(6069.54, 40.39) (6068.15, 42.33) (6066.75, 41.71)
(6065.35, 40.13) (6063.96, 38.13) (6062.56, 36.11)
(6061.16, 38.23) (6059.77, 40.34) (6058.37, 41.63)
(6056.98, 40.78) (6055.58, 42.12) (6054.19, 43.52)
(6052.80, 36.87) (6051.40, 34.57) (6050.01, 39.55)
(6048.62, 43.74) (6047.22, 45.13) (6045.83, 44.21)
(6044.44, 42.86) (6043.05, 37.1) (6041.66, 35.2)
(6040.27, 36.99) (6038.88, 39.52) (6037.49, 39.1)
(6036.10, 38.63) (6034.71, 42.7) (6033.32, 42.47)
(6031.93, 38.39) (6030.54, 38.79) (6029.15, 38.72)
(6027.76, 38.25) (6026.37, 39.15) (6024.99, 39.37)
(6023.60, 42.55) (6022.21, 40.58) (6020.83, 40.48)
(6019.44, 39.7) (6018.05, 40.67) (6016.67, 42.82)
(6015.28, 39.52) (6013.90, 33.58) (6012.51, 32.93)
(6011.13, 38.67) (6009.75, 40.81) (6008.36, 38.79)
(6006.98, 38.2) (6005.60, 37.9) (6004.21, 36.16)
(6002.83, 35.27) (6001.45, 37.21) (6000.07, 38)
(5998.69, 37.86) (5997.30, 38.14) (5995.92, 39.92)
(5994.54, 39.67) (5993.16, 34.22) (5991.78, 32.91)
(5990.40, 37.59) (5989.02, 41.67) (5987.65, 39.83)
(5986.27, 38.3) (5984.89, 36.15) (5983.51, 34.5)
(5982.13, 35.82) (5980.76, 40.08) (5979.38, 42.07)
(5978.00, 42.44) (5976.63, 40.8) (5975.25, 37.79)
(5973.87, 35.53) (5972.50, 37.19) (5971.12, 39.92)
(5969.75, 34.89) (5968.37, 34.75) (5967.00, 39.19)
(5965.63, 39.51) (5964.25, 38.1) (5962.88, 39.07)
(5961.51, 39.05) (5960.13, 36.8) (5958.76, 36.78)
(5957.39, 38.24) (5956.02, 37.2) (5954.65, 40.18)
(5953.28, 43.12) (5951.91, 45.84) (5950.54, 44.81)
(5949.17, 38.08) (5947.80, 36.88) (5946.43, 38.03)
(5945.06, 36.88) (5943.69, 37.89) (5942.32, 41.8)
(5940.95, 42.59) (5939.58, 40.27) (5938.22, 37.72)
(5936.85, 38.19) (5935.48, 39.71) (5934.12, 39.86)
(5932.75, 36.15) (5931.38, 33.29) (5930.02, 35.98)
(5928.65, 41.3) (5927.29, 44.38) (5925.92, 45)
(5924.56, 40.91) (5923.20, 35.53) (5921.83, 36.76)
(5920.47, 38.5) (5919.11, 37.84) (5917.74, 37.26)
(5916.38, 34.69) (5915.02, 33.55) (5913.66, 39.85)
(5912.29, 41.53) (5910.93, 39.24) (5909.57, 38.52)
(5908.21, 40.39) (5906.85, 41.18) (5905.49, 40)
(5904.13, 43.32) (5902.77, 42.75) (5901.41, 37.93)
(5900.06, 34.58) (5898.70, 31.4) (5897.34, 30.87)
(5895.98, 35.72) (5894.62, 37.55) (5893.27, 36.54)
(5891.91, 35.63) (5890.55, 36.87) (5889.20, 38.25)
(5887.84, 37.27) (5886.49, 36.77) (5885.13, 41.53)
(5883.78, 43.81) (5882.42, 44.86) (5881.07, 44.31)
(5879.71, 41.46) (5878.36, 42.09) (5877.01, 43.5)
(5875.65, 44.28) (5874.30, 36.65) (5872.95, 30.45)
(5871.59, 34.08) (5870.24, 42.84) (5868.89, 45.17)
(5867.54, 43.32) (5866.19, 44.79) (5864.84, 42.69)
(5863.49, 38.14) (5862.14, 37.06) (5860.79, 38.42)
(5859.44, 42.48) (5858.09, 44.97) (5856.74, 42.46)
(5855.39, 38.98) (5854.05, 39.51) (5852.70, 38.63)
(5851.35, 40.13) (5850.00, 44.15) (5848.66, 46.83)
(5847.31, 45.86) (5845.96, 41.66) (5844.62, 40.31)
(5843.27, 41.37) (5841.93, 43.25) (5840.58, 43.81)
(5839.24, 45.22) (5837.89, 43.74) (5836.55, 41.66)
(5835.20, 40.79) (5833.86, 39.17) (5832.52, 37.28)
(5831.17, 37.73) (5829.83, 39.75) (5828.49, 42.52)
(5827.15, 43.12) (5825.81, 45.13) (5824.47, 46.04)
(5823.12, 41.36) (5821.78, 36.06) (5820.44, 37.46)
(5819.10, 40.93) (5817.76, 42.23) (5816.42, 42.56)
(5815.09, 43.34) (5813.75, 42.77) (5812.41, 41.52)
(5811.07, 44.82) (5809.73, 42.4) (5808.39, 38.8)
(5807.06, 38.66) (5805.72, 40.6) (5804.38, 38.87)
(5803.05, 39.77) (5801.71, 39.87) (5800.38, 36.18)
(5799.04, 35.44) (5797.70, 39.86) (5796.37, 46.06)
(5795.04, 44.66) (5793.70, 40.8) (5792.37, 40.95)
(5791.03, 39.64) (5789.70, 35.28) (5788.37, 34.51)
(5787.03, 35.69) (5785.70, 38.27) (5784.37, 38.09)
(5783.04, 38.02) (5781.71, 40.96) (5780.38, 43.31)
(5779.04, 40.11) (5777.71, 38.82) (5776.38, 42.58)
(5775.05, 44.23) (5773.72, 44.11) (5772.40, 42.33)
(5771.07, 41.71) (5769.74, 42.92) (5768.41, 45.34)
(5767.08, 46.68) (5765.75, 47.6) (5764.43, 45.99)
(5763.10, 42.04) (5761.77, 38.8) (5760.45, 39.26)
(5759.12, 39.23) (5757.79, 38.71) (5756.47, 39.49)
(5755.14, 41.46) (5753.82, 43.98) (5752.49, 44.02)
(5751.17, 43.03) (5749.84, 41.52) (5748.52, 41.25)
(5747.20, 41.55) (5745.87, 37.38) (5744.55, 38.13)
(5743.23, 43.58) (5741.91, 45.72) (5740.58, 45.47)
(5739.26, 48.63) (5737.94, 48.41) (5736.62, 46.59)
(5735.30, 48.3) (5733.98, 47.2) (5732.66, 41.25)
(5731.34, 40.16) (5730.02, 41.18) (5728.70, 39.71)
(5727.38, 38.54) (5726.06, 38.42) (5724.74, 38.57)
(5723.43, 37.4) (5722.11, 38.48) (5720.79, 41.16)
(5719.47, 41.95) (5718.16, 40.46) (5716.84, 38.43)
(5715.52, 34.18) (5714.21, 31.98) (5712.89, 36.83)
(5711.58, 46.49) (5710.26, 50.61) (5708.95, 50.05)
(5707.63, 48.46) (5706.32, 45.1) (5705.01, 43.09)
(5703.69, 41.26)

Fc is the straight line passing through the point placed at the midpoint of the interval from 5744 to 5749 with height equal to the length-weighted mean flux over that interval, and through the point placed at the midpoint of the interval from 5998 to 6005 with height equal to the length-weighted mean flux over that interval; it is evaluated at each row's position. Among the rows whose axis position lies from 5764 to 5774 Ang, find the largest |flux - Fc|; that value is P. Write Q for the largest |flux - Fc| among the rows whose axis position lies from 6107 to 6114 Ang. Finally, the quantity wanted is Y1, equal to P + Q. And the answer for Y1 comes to 15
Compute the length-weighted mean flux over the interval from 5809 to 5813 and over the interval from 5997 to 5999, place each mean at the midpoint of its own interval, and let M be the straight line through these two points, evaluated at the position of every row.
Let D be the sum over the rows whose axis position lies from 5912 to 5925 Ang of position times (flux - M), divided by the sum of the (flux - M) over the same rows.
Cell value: 5918.5 Ang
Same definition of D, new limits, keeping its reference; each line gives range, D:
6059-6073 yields 6067.9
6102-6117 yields 6111.0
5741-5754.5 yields 5747.1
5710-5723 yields 5717.2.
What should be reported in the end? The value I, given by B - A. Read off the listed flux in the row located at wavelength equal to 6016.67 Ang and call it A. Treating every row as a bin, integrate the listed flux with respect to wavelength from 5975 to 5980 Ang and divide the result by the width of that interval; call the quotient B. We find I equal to -1.8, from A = 42.82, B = 41.0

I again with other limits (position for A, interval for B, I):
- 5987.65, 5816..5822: 0.2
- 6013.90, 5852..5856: 5.5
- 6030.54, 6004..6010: -0.5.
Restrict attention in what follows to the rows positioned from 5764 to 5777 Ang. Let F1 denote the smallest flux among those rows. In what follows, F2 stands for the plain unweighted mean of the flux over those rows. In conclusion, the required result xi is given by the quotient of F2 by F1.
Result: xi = 1.06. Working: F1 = 41.71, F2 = 44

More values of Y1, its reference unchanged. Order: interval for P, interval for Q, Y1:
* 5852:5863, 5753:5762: 11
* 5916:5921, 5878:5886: 10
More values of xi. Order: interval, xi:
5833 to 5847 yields 1.07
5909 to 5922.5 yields 1.13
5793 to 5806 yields 1.13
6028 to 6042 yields 1.11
